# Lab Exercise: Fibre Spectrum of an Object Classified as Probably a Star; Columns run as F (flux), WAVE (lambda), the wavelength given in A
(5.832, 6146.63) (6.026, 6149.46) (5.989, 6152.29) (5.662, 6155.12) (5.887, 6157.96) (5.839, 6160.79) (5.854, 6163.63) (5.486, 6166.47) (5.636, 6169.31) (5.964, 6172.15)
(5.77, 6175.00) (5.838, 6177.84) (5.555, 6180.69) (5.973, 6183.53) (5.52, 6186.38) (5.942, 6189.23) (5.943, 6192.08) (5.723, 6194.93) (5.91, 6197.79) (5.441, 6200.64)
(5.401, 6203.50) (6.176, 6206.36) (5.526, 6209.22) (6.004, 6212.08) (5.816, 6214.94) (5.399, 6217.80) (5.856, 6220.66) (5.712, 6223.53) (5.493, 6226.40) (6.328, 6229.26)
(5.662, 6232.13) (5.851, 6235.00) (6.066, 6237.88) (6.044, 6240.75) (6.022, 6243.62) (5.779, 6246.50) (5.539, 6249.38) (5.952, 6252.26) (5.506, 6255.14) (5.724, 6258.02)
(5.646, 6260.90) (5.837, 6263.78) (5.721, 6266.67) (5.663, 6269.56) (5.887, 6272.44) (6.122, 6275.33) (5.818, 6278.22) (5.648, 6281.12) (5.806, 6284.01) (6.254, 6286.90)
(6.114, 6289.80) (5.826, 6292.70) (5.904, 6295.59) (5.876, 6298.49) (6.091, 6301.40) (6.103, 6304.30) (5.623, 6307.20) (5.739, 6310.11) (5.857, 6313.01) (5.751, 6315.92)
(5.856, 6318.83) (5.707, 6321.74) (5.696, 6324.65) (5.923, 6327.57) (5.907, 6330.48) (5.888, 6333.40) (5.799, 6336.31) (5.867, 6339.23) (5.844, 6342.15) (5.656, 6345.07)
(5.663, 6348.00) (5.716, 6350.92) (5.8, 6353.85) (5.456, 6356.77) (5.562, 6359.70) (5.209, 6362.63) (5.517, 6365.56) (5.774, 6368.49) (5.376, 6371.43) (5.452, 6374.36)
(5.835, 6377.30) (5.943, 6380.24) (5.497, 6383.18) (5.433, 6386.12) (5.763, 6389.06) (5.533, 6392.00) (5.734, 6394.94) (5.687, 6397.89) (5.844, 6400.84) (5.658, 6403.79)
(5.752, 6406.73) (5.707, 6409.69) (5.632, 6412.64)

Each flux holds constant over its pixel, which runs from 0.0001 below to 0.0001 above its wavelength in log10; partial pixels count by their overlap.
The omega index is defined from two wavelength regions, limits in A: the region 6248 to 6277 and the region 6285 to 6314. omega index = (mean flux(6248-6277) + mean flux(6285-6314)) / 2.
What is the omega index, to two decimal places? 5.85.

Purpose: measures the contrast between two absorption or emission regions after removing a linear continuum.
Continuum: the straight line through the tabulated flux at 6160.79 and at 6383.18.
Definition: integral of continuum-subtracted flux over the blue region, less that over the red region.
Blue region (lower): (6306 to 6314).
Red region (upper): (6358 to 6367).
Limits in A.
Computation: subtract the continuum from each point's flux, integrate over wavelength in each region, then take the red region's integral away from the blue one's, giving 2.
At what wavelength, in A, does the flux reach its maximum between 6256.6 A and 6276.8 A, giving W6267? 6275.33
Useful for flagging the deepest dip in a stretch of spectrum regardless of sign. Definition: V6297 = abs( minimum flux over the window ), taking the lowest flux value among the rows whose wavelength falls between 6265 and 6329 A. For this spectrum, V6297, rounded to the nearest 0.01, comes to 5.62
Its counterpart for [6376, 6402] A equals 5.43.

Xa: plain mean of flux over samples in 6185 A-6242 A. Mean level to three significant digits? 5.79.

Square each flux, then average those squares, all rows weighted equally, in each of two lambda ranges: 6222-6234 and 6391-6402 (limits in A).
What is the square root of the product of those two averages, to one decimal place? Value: 33.1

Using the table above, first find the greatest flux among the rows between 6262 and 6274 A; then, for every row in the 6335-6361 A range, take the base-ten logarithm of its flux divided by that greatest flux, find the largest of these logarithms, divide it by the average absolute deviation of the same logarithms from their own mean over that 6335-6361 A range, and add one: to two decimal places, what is 0.82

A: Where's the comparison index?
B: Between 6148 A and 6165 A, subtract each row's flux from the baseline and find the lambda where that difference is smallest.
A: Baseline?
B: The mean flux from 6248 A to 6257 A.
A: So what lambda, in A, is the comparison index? 6149.46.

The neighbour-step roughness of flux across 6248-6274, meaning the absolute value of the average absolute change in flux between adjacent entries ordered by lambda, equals 0.22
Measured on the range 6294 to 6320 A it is 0.15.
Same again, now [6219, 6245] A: 0.29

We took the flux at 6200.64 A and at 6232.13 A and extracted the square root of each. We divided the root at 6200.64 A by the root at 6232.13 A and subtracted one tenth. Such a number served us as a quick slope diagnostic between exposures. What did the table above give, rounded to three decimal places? 0.880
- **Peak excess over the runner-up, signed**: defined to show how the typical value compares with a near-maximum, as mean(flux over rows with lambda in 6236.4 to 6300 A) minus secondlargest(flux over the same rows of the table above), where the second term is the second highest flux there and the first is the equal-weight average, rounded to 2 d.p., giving -0.27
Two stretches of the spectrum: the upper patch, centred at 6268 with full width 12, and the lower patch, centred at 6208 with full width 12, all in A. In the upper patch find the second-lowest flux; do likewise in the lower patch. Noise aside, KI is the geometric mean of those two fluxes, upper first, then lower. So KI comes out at 5.62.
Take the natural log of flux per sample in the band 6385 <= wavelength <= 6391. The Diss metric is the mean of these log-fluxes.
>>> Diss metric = 1.72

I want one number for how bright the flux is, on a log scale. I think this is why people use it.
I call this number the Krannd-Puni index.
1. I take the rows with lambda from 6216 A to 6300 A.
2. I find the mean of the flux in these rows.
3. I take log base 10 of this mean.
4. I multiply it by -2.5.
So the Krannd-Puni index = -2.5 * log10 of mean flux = -1.91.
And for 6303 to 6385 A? -1.89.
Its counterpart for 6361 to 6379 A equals -1.86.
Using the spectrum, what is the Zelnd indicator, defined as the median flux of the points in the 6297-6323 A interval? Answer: 5.86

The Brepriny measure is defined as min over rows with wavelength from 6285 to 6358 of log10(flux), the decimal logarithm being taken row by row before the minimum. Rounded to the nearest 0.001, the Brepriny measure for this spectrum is 0.737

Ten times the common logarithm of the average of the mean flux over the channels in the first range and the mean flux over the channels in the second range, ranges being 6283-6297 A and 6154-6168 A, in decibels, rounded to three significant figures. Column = 7.68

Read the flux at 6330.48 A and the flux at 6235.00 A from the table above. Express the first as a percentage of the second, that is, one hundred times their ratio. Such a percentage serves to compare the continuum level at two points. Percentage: 101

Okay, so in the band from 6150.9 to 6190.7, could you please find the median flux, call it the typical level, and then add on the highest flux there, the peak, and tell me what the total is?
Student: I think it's 11.8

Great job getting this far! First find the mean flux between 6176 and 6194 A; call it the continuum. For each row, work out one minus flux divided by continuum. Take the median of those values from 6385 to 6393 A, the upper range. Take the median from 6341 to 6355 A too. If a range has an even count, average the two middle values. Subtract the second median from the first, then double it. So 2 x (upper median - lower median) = 0.063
